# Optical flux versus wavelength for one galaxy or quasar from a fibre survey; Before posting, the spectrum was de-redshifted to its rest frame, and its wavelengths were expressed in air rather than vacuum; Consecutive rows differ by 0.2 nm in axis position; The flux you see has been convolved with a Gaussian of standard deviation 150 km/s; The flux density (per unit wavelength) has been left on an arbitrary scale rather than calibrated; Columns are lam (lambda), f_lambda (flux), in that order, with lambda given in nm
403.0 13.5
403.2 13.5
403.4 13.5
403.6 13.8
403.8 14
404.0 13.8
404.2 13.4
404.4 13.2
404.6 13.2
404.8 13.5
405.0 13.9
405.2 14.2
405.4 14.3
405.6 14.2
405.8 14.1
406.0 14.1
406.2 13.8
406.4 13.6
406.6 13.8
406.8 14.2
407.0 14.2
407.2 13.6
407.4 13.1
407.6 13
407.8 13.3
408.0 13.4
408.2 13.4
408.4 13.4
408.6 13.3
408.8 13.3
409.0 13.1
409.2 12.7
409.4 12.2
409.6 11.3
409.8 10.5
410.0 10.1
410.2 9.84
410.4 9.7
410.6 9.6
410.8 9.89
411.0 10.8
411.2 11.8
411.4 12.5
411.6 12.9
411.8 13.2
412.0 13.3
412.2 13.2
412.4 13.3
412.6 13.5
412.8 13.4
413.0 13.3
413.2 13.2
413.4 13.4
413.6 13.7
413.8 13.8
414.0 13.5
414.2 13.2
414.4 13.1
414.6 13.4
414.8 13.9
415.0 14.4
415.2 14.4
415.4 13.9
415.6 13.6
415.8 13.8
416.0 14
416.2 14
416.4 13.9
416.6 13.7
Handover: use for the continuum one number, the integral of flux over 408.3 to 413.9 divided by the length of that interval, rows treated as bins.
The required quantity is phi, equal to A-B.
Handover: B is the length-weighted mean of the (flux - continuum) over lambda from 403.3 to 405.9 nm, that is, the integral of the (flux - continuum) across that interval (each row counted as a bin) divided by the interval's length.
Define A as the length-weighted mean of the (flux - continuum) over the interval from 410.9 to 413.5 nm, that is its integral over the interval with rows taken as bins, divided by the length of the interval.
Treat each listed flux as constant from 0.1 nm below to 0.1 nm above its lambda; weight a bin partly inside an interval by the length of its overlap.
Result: -1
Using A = 0.6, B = 1.5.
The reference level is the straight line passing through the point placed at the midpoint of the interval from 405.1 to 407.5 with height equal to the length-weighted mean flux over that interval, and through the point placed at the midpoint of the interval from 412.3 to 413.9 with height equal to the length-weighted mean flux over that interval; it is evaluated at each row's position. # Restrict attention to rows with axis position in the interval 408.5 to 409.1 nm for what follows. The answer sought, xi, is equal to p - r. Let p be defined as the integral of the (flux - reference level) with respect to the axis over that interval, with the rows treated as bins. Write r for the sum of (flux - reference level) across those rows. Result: 1.3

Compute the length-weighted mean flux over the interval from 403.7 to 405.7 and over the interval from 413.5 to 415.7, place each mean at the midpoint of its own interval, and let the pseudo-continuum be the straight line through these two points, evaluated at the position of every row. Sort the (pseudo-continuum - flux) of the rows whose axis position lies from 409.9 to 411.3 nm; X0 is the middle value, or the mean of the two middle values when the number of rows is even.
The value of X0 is 3.8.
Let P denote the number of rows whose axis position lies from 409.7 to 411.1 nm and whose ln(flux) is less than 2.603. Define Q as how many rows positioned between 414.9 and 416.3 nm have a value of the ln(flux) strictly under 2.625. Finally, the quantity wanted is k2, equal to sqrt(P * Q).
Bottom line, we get 3.7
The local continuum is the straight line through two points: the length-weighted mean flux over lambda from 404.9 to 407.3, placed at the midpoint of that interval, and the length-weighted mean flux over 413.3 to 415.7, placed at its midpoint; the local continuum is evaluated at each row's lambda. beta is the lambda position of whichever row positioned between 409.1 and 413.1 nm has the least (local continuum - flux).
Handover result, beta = 412.6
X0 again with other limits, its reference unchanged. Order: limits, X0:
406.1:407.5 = 0.0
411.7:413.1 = 0.4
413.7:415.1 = 0.2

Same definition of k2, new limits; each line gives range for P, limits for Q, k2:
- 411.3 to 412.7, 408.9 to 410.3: 7.0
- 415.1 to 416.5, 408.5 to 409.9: 0.0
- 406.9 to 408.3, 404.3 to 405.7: 3.9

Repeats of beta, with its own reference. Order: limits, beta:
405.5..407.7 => 407.0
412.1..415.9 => 415.2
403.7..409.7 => 405.4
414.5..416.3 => 415.2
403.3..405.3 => 405.2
